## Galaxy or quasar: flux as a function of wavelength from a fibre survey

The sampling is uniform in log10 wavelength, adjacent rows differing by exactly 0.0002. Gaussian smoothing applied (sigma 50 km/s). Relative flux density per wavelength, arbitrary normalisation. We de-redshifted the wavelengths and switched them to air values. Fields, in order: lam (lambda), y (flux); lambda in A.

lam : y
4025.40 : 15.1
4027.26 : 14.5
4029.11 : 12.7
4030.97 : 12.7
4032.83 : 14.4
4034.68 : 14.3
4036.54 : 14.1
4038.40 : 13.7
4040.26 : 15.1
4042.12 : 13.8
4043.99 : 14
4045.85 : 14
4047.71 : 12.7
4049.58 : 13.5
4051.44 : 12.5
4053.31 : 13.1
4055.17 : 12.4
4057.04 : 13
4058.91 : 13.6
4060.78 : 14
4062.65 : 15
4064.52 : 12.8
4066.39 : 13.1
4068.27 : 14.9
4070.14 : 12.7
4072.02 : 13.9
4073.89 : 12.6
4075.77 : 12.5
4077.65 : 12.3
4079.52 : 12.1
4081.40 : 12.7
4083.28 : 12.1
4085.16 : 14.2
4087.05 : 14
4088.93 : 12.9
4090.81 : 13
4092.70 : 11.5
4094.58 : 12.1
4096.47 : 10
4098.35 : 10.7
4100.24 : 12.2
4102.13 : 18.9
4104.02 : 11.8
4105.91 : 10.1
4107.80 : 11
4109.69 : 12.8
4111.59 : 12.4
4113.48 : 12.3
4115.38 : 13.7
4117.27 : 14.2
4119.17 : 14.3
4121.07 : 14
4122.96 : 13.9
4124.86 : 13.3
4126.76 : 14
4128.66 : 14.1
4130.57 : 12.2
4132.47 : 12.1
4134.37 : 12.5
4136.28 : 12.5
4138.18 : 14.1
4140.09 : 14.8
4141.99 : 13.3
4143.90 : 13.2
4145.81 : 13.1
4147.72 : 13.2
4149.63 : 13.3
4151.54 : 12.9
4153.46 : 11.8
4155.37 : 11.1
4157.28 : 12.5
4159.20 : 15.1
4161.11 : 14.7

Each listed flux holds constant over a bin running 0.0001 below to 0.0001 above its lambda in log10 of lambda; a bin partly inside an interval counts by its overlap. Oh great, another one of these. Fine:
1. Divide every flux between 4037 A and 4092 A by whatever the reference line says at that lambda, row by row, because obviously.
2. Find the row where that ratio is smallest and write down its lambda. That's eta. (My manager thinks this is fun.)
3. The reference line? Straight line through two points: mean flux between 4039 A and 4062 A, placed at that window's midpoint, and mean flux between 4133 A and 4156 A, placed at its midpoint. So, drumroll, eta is 4079.52 A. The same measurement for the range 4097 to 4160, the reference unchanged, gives 4105.91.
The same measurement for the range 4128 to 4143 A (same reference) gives 4132.47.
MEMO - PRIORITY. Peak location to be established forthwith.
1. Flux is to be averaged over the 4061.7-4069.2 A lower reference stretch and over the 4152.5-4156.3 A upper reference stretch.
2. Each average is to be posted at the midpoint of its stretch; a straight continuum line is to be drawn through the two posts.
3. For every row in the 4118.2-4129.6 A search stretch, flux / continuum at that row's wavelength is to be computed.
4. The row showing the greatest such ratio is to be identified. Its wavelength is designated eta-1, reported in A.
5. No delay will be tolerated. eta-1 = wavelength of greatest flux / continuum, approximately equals 4128.66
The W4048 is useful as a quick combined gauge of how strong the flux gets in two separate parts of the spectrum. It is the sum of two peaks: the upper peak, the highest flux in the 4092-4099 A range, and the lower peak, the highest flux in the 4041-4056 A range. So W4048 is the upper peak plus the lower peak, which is 26.1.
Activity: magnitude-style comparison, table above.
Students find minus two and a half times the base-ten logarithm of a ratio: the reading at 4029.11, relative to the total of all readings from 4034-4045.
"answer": 2.06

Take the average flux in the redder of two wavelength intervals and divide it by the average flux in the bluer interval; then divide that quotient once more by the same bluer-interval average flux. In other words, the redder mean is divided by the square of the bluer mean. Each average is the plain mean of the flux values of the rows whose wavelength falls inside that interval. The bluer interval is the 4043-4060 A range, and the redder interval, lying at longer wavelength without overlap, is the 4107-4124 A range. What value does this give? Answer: 0.076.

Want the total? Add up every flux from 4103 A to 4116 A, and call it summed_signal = 84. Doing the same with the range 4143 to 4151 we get 53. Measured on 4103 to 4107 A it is 22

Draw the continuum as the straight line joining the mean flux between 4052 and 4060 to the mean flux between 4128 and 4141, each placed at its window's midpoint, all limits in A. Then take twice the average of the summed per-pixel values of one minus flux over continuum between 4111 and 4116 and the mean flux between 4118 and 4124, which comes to 14.1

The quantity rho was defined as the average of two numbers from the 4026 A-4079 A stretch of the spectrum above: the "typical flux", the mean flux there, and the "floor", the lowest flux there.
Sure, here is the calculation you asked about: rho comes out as 12.9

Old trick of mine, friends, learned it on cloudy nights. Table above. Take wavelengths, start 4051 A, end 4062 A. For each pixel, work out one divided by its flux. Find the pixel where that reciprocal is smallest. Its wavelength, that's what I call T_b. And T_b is 4060.78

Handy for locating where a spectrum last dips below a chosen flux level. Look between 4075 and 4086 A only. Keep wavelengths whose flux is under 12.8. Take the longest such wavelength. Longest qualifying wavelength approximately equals 4083.28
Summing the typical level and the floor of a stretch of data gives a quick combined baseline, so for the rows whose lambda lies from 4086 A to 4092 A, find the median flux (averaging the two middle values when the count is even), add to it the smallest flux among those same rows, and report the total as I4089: 25.90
